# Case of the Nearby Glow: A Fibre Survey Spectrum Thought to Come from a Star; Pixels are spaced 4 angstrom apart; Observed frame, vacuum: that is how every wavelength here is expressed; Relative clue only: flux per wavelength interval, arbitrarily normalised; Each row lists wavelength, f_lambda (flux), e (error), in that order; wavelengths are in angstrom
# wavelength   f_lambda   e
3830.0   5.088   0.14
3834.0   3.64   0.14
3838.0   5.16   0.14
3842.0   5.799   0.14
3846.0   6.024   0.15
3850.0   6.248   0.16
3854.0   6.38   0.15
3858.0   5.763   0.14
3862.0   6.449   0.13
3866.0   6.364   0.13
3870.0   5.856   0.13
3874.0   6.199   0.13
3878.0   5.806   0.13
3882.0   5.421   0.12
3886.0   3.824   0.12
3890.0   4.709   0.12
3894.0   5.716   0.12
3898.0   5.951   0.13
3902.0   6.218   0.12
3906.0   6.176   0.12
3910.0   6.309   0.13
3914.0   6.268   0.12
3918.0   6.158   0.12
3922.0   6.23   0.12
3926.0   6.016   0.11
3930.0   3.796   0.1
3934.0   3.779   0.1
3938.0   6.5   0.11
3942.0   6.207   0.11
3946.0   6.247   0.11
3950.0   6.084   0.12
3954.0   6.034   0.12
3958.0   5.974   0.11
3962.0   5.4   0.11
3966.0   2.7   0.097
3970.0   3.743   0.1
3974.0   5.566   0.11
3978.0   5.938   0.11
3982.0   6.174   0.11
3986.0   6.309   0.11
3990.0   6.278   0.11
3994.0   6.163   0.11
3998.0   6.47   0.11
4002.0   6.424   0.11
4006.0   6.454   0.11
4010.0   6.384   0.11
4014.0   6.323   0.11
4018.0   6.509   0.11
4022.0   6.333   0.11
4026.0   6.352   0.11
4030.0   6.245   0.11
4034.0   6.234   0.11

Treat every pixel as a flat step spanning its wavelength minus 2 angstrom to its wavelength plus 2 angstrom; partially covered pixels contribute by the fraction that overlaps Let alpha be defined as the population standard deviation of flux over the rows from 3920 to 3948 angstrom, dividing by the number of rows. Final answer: 1.1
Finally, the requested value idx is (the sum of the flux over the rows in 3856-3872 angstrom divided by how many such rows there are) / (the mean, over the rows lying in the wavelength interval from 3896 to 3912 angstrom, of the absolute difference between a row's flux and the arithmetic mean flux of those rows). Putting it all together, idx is 57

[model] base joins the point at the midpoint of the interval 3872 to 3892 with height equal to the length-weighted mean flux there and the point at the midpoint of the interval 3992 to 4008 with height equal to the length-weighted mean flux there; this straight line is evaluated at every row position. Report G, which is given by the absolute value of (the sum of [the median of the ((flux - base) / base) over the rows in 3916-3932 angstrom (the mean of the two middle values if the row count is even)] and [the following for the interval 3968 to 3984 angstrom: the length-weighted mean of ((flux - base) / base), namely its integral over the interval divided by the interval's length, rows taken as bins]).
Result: 0.04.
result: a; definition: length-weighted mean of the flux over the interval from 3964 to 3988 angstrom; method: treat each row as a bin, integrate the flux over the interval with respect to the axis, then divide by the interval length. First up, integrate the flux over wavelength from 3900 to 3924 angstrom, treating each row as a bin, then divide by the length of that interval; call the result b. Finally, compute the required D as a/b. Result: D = 0.81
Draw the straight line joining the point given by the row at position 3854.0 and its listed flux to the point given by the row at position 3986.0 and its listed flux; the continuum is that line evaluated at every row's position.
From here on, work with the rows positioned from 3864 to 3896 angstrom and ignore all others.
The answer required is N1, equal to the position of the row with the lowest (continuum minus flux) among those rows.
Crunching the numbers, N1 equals 3866.0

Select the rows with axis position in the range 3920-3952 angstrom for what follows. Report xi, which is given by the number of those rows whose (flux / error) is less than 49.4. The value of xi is 2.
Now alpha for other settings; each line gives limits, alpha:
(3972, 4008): 0.3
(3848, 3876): 0.2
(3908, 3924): 0.1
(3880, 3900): 0.8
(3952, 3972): 1.3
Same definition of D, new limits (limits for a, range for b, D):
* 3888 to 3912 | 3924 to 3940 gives 1.16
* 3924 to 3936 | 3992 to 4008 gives 0.71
